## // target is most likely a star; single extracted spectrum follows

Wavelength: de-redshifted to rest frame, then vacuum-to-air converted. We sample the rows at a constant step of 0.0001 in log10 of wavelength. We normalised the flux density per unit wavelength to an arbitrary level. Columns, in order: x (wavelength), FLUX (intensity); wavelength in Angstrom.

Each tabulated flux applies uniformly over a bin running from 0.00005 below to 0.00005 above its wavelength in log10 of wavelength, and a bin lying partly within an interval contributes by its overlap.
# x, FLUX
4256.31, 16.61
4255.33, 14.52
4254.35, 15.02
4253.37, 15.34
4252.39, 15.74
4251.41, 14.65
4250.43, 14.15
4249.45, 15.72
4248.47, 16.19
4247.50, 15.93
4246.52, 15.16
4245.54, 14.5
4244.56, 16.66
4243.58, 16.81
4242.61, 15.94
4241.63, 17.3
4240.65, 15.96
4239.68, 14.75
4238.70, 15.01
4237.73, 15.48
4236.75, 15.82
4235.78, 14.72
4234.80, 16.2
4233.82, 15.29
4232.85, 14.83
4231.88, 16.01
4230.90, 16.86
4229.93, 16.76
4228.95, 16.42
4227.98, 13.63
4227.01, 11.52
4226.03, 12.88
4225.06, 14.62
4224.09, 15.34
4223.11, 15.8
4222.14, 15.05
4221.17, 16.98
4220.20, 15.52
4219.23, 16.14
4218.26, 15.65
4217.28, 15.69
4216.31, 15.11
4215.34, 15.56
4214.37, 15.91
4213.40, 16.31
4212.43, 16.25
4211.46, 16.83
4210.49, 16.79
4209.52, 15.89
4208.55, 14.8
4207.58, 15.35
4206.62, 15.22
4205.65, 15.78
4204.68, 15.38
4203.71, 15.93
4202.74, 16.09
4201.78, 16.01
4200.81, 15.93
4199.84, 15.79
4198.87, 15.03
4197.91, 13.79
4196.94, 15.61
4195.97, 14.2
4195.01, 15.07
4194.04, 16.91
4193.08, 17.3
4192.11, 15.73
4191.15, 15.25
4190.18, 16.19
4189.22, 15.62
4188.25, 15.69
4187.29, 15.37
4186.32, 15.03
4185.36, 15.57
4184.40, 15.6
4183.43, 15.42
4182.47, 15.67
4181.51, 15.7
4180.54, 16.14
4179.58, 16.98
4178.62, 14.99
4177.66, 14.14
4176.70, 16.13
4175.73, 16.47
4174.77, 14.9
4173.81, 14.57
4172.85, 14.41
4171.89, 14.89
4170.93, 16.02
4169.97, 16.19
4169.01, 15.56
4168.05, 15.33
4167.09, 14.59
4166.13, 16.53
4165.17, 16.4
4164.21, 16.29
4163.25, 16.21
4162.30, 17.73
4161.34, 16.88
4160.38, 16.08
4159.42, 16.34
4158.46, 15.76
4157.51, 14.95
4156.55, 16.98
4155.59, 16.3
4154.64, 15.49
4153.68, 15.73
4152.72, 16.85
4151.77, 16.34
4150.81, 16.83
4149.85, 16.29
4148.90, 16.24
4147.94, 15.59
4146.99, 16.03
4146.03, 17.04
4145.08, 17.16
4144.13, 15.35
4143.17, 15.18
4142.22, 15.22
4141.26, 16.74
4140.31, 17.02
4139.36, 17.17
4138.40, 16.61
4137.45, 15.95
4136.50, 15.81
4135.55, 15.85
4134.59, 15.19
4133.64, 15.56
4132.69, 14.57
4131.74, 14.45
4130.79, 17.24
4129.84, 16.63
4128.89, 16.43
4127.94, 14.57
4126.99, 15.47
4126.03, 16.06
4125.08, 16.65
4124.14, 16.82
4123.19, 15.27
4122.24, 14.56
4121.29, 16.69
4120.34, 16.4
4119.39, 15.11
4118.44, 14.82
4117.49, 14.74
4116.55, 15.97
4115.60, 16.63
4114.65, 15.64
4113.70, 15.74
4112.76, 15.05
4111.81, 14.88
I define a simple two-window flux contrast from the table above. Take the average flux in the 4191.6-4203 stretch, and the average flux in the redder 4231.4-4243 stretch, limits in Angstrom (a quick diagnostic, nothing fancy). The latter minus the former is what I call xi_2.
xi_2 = -0.01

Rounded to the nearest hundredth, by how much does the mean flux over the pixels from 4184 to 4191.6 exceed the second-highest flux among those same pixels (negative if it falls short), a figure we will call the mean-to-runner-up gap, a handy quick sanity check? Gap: -0.15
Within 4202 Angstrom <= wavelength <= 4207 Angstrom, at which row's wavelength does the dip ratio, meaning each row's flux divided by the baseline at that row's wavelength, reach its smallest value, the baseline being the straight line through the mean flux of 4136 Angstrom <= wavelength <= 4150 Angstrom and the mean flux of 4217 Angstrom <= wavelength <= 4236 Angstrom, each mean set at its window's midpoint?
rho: 4206.62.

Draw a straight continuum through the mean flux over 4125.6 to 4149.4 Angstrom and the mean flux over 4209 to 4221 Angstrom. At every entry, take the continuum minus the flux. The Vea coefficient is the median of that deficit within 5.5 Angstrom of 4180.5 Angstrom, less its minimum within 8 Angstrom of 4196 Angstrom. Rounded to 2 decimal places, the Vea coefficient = 1.63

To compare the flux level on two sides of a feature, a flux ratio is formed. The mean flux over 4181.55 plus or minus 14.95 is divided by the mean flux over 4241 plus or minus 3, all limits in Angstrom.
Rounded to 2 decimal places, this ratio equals 0.97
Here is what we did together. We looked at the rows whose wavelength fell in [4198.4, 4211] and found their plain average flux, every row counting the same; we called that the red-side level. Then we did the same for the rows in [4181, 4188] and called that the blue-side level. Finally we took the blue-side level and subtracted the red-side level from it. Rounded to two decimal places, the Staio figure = -0.21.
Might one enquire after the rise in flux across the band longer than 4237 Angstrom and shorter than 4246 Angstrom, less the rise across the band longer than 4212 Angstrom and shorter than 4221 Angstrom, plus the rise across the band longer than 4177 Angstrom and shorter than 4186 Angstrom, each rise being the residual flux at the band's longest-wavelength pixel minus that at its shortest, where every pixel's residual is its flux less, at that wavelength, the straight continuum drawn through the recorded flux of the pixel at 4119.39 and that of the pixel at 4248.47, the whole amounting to 1.1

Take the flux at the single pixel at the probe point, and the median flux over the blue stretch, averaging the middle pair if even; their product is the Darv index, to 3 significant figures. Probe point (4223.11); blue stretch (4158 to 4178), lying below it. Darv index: 254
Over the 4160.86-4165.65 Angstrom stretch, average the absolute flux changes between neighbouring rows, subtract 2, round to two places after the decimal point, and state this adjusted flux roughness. -1.36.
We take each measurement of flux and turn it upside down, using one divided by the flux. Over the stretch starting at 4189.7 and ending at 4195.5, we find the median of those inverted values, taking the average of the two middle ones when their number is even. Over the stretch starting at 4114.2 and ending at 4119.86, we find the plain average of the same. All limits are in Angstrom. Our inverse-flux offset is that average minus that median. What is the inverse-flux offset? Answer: 0.002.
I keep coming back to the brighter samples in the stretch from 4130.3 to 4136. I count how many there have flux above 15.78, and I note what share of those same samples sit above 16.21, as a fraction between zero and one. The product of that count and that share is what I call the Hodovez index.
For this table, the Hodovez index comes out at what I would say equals 0.33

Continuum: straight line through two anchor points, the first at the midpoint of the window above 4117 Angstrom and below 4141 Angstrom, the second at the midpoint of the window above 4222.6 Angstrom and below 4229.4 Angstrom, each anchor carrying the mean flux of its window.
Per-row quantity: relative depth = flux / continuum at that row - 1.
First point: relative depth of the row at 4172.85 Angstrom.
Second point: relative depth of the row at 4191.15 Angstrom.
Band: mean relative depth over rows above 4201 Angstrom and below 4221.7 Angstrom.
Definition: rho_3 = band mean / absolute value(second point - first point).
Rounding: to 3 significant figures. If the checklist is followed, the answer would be 1.22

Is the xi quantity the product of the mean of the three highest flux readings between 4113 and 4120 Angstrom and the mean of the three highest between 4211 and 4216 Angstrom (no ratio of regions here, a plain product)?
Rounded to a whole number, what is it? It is 265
